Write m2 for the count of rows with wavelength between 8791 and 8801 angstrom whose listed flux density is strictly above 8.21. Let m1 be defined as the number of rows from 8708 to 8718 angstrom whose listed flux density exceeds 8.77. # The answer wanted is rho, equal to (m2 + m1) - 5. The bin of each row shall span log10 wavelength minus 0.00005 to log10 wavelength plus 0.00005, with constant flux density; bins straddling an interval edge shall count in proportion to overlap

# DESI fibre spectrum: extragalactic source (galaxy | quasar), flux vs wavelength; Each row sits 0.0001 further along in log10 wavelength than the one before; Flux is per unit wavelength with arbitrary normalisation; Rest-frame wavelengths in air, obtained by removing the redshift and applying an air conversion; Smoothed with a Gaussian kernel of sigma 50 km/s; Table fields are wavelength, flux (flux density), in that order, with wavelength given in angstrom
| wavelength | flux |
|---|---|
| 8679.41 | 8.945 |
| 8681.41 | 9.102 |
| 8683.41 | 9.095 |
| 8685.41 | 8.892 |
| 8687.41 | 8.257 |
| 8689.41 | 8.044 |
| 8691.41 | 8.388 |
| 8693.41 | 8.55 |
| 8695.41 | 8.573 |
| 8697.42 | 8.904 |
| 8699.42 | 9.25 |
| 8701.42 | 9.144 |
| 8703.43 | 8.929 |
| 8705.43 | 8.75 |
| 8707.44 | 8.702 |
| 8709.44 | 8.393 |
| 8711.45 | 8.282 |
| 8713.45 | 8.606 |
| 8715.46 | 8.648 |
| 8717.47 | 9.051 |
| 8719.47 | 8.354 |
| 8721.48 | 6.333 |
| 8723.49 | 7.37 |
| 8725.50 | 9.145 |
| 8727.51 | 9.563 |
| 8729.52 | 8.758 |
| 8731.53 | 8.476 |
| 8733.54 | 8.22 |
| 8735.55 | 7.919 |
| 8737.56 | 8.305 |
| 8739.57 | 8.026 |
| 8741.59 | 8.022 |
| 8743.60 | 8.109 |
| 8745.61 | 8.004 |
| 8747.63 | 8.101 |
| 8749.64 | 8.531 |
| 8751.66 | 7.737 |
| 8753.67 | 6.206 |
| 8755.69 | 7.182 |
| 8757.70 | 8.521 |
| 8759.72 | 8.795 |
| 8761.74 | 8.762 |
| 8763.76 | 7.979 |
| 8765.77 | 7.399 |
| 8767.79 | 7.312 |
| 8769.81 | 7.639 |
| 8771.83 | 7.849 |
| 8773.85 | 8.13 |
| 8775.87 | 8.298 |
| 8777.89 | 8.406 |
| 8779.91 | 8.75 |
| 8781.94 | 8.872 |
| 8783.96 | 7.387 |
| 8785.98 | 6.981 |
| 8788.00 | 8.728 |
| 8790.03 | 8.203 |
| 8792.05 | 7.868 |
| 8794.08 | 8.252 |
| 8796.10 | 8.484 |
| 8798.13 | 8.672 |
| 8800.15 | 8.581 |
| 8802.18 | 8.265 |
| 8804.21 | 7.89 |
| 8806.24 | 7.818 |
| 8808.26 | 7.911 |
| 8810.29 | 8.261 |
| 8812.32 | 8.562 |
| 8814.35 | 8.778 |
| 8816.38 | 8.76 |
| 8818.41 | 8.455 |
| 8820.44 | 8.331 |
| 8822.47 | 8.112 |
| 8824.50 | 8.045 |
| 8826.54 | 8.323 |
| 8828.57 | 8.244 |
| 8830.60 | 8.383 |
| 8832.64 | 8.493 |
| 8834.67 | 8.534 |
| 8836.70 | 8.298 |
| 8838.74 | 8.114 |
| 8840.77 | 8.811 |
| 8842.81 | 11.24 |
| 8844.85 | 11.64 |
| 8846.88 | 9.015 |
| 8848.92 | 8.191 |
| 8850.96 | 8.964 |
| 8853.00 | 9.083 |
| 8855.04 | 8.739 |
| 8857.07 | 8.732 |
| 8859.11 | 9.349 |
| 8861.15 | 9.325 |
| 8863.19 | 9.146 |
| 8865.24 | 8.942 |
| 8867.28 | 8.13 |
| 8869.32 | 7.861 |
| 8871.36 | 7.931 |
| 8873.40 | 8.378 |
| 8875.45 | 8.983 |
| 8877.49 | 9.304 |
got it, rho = 0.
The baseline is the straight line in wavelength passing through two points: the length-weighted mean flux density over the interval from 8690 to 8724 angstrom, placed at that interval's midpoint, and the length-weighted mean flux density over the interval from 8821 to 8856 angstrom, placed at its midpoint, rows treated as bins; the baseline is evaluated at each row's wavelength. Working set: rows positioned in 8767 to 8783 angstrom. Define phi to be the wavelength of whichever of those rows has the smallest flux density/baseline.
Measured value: 8767.79 angstrom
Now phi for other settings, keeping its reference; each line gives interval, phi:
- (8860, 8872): 8869.32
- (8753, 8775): 8753.67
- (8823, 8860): 8824.50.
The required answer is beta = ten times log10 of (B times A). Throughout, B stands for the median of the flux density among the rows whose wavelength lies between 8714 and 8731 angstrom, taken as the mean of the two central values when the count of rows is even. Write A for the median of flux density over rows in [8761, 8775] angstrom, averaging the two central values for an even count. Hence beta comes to 18.34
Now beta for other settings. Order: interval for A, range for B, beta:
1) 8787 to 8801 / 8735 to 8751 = 18.35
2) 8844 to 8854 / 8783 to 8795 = 18.60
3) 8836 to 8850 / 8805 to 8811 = 18.43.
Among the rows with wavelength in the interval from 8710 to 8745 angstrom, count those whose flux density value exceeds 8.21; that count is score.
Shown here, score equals 11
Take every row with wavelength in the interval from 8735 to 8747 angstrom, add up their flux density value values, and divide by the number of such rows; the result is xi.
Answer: 8.06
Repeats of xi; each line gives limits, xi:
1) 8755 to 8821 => 8.18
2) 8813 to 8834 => 8.39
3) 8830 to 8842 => 8.44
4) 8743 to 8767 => 7.94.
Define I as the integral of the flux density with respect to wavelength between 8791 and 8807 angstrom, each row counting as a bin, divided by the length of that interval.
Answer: 8.23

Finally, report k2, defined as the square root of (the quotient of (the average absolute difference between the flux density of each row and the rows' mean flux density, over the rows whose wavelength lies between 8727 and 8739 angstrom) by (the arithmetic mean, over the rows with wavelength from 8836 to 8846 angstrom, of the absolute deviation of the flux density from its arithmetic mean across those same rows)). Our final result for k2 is 0.53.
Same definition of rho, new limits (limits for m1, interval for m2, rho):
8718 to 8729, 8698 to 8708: 2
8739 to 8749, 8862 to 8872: -3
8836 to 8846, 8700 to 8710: 3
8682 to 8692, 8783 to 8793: -2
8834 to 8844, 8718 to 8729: 0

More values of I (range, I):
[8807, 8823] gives 8.40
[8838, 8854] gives 9.40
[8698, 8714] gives 8.77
